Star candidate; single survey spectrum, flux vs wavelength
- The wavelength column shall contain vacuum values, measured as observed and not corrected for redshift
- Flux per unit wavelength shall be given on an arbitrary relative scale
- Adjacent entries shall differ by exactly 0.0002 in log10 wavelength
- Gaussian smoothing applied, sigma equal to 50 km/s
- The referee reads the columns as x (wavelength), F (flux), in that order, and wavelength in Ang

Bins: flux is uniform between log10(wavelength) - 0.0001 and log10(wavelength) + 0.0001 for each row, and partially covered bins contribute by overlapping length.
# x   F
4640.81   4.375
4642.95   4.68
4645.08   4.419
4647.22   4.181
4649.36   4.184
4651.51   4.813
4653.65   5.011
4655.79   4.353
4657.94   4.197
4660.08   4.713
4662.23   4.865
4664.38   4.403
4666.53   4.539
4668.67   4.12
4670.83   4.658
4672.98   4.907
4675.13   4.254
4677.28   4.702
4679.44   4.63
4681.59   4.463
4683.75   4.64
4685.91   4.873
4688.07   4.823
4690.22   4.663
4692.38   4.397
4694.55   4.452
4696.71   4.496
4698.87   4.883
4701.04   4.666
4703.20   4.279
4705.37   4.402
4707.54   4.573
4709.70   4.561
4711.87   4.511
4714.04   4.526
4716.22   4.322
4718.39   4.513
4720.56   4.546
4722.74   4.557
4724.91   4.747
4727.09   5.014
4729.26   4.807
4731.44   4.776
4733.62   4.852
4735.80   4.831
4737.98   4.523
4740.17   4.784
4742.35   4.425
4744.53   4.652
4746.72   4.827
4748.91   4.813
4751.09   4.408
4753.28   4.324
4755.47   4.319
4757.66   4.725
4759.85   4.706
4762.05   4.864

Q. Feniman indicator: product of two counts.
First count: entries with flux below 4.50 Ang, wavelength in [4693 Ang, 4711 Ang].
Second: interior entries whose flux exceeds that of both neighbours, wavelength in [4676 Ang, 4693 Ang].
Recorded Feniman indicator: 4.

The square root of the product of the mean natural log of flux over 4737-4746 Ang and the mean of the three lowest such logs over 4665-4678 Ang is 1.49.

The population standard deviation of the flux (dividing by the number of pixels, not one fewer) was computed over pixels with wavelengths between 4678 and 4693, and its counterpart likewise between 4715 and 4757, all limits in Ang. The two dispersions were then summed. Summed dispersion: 0.367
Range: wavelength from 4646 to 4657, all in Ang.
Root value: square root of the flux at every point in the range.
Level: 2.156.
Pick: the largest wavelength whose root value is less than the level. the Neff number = 4655.79 Ang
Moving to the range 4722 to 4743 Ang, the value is 4742.35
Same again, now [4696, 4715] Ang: 4714.04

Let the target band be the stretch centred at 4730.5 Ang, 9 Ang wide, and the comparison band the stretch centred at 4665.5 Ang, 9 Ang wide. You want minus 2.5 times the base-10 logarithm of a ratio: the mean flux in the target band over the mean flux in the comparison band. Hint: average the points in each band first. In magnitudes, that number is -0.088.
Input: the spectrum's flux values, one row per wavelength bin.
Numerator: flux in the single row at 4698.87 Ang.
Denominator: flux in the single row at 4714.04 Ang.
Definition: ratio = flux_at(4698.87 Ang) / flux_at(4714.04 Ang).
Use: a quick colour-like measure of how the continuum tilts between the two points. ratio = 1.08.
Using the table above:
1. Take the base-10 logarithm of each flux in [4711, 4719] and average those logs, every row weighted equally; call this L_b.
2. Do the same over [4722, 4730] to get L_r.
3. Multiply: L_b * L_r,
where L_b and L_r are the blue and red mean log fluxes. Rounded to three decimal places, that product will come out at 0.442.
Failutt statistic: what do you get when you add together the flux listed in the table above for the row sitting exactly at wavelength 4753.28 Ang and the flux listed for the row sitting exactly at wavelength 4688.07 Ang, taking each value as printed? 9.15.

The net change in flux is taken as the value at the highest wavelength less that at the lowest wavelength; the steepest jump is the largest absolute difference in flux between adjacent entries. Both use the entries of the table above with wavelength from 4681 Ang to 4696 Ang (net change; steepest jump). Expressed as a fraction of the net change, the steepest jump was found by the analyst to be -24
